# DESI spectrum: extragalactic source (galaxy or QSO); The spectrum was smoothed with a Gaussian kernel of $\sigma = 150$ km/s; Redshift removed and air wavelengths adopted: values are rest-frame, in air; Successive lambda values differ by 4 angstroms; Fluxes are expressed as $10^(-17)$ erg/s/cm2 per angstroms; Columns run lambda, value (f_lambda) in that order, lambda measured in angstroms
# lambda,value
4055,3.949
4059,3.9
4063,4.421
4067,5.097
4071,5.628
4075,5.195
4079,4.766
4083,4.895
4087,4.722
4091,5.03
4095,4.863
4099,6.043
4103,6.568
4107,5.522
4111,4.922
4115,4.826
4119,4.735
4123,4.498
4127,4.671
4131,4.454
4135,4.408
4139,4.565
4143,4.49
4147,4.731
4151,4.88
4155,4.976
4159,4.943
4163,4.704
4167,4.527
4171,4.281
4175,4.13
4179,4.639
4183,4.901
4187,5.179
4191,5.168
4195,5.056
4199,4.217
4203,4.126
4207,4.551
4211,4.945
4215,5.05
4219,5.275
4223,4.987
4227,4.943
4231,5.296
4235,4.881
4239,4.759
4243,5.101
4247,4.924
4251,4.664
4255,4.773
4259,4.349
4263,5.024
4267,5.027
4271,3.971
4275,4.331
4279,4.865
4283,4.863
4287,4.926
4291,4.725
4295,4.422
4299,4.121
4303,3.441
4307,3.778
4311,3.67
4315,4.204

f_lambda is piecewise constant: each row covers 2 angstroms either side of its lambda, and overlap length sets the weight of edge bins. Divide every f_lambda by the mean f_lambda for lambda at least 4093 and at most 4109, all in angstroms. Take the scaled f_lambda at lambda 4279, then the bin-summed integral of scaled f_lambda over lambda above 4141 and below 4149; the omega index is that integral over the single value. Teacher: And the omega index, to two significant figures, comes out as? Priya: 7.6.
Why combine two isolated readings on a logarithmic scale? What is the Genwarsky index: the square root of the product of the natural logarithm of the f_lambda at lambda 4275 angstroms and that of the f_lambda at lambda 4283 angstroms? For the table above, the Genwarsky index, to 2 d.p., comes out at 1.52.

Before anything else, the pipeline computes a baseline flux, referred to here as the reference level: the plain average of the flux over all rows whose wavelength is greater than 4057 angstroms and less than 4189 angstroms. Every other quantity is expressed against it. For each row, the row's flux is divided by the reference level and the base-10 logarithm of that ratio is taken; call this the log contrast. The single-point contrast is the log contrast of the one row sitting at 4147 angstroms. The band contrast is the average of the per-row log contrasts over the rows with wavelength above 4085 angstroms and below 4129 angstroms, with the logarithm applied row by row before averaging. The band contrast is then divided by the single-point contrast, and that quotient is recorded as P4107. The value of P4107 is -2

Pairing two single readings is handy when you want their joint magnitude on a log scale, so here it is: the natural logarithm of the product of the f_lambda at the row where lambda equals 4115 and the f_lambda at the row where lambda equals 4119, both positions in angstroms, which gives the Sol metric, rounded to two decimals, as 3.13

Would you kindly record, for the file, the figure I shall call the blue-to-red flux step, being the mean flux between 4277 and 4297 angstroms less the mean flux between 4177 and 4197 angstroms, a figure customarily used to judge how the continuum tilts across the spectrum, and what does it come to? -0.23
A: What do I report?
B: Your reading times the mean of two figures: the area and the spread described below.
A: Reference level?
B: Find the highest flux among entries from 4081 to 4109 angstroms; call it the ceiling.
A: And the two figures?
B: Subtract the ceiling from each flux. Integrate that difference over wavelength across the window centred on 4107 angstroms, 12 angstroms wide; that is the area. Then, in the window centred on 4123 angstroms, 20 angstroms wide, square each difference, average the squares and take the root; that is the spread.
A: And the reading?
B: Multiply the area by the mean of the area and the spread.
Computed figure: 48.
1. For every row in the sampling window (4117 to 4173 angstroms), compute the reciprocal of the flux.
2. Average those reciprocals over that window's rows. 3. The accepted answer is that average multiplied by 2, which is 0.432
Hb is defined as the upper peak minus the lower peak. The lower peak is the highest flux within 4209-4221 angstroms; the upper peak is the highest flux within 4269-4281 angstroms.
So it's -0.41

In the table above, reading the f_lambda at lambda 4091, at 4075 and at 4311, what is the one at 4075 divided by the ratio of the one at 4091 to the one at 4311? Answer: 3.8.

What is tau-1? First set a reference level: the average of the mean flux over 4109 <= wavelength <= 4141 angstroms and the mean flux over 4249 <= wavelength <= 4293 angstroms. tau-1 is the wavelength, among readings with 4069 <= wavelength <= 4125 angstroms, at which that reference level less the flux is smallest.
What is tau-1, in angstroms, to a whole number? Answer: 4103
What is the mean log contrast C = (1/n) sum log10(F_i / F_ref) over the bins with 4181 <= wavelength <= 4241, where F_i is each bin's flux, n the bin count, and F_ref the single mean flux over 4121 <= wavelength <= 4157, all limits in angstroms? 0.023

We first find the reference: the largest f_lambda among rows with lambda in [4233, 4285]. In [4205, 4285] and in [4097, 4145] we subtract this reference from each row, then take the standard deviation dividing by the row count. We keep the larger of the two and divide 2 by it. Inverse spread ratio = 3.0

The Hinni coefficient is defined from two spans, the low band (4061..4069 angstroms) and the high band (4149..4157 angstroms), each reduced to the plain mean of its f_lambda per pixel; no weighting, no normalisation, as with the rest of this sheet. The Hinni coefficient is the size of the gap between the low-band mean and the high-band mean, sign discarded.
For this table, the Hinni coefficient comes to 0.17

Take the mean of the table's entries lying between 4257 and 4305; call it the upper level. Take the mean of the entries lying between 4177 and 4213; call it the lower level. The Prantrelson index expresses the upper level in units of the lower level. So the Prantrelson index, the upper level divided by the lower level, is 0.948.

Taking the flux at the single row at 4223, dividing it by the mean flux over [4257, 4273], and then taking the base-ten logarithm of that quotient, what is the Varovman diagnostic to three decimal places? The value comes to 0.036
